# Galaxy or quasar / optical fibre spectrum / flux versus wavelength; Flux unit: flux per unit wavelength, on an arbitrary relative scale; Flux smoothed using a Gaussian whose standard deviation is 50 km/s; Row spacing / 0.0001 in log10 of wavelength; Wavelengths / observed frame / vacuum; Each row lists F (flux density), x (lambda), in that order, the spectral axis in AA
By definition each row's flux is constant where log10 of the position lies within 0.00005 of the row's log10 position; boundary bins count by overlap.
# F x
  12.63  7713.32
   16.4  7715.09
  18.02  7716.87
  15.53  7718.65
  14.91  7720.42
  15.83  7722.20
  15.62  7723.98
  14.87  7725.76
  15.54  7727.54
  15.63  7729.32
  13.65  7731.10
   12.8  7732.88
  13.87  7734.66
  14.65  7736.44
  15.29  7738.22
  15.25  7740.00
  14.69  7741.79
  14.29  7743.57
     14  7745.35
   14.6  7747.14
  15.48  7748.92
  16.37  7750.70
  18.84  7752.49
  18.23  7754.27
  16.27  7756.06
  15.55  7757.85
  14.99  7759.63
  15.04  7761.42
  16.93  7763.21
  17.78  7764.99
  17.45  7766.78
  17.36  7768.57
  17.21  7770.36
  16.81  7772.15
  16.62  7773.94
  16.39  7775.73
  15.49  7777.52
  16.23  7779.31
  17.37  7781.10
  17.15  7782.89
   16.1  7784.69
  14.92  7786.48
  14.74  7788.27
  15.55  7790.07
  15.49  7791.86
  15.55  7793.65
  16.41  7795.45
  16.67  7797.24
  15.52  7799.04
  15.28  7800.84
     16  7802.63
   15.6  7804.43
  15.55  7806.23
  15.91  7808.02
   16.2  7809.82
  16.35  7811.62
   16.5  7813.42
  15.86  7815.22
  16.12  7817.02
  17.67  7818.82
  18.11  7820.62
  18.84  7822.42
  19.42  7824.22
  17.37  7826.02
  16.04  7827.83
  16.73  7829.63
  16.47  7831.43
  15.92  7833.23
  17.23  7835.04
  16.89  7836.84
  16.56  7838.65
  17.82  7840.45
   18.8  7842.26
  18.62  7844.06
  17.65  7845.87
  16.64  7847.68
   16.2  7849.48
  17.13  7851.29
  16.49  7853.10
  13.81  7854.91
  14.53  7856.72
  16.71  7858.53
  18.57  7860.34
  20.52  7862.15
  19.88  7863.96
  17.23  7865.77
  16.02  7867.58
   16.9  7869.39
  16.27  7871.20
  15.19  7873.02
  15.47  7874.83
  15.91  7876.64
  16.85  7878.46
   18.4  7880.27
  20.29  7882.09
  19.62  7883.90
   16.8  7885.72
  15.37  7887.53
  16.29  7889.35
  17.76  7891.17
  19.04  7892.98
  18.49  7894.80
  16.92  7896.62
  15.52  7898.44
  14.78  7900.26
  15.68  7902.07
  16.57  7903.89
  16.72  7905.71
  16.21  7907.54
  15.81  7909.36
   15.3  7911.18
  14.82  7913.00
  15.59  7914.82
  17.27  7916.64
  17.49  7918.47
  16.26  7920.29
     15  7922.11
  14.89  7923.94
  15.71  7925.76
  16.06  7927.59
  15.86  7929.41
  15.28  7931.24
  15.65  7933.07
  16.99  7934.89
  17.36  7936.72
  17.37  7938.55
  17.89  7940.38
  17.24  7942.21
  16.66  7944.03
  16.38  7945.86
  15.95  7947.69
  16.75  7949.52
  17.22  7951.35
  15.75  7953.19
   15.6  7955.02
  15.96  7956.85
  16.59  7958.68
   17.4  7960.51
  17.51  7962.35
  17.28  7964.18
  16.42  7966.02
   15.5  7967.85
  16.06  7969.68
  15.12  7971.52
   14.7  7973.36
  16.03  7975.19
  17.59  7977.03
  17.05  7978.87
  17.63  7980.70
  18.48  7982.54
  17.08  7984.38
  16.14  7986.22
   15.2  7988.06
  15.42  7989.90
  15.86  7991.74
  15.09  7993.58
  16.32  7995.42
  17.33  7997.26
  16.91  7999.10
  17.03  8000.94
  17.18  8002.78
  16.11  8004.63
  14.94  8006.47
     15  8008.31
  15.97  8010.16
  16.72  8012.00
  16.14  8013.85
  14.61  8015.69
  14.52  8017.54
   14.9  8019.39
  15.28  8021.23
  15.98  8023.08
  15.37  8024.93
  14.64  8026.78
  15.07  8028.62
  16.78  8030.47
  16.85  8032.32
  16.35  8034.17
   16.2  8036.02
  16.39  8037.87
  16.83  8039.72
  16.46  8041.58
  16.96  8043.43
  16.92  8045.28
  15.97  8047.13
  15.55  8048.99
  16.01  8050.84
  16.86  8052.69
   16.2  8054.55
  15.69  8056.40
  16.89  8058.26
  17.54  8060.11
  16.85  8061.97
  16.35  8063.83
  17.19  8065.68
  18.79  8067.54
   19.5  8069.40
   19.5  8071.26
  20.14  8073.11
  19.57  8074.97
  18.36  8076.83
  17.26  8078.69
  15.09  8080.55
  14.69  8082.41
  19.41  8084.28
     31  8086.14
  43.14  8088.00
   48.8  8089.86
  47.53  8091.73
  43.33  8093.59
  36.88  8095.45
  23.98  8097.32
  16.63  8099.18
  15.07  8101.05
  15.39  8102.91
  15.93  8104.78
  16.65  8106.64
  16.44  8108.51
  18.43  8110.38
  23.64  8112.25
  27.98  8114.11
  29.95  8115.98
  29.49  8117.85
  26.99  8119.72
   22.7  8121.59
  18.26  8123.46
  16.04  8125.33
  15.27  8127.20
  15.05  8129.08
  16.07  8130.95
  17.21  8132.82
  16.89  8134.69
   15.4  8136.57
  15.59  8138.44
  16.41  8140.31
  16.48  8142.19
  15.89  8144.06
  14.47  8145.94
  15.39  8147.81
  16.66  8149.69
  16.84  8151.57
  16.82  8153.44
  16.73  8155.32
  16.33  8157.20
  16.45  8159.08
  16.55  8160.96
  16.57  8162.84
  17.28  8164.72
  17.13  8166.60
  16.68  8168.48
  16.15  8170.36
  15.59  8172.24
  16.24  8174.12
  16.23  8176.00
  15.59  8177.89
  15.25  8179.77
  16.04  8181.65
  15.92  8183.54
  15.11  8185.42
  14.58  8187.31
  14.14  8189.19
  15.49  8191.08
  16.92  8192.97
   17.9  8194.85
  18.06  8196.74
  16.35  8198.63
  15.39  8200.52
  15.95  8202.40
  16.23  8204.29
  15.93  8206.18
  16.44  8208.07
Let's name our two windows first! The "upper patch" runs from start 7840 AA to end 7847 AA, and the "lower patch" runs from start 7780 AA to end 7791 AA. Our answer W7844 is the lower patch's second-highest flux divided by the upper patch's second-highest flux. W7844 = 0.92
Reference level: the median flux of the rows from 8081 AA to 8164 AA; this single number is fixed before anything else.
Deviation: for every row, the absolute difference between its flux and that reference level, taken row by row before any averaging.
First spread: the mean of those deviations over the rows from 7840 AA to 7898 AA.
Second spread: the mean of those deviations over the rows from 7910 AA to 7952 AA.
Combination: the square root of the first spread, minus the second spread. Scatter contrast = 0.31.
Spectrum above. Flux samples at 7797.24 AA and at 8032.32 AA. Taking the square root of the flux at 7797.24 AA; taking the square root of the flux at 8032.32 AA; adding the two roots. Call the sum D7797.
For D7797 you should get 8.19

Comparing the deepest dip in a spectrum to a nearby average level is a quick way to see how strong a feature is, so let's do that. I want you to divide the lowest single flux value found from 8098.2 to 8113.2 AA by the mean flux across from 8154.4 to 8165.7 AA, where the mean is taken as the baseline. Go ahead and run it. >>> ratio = 0.91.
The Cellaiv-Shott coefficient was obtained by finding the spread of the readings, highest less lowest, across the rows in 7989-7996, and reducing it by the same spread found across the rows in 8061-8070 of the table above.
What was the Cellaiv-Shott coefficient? -1.9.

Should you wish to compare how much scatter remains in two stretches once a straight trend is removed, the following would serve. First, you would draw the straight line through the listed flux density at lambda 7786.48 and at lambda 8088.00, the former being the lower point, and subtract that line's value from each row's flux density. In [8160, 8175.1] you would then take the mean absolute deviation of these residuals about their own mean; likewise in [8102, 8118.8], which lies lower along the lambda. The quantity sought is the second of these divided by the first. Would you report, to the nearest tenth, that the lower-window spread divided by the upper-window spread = 7.1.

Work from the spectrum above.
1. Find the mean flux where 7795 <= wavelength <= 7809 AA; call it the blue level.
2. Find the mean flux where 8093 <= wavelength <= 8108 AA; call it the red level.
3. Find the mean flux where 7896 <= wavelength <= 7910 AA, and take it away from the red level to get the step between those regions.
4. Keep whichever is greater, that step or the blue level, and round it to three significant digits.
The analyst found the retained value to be 15.9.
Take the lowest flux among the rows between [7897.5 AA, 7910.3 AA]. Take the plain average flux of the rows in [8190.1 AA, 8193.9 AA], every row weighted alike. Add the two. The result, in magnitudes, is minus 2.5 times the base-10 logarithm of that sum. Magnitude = -3.73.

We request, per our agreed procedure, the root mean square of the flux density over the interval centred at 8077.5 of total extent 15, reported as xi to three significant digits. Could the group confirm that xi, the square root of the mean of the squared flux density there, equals 18.1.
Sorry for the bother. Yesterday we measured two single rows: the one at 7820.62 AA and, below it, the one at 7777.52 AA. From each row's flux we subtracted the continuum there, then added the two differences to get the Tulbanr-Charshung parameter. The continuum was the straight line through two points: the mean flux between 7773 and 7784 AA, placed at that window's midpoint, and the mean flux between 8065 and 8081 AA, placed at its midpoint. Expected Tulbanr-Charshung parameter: 0.3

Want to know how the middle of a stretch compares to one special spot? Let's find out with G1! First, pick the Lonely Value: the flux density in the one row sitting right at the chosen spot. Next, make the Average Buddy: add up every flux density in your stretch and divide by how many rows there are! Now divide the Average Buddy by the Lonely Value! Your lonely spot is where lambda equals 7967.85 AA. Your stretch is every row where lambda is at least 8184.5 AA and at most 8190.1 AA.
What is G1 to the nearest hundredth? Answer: 0.94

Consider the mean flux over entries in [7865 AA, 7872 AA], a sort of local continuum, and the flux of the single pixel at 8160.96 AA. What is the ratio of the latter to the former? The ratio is 1.00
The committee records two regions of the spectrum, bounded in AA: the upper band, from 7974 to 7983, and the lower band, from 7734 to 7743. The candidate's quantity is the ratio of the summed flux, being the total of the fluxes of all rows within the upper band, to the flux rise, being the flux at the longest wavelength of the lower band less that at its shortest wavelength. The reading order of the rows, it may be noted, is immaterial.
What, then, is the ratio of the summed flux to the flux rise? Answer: 106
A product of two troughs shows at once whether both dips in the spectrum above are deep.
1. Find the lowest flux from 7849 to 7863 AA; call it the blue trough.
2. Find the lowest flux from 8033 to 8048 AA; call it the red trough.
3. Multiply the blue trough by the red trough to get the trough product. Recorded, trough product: 221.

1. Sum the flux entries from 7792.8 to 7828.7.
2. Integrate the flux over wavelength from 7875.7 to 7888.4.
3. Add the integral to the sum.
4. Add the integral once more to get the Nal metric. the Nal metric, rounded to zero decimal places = 778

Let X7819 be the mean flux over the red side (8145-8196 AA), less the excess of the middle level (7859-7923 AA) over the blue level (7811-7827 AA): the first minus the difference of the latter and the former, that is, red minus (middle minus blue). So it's 16.6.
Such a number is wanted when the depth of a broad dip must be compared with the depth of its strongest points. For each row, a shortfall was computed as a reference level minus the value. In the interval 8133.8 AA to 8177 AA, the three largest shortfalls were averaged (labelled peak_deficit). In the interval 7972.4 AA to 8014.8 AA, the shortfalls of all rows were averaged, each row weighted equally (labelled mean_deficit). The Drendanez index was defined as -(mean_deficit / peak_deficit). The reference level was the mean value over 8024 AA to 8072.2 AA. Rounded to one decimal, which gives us -0.2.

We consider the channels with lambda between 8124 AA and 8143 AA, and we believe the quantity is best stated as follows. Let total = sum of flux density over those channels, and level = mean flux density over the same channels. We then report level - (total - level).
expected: -128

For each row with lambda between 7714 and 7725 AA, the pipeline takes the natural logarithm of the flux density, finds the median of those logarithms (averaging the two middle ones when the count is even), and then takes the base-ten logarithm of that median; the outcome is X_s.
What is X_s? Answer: 0.440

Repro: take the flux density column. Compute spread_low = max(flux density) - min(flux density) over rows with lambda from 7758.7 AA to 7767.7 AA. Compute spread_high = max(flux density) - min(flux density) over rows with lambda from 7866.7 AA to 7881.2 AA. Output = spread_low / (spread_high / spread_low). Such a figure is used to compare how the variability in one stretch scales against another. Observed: 2.4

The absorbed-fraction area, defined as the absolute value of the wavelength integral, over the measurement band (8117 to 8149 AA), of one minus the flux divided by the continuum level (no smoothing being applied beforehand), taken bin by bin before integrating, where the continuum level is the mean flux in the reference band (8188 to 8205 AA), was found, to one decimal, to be 3.1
